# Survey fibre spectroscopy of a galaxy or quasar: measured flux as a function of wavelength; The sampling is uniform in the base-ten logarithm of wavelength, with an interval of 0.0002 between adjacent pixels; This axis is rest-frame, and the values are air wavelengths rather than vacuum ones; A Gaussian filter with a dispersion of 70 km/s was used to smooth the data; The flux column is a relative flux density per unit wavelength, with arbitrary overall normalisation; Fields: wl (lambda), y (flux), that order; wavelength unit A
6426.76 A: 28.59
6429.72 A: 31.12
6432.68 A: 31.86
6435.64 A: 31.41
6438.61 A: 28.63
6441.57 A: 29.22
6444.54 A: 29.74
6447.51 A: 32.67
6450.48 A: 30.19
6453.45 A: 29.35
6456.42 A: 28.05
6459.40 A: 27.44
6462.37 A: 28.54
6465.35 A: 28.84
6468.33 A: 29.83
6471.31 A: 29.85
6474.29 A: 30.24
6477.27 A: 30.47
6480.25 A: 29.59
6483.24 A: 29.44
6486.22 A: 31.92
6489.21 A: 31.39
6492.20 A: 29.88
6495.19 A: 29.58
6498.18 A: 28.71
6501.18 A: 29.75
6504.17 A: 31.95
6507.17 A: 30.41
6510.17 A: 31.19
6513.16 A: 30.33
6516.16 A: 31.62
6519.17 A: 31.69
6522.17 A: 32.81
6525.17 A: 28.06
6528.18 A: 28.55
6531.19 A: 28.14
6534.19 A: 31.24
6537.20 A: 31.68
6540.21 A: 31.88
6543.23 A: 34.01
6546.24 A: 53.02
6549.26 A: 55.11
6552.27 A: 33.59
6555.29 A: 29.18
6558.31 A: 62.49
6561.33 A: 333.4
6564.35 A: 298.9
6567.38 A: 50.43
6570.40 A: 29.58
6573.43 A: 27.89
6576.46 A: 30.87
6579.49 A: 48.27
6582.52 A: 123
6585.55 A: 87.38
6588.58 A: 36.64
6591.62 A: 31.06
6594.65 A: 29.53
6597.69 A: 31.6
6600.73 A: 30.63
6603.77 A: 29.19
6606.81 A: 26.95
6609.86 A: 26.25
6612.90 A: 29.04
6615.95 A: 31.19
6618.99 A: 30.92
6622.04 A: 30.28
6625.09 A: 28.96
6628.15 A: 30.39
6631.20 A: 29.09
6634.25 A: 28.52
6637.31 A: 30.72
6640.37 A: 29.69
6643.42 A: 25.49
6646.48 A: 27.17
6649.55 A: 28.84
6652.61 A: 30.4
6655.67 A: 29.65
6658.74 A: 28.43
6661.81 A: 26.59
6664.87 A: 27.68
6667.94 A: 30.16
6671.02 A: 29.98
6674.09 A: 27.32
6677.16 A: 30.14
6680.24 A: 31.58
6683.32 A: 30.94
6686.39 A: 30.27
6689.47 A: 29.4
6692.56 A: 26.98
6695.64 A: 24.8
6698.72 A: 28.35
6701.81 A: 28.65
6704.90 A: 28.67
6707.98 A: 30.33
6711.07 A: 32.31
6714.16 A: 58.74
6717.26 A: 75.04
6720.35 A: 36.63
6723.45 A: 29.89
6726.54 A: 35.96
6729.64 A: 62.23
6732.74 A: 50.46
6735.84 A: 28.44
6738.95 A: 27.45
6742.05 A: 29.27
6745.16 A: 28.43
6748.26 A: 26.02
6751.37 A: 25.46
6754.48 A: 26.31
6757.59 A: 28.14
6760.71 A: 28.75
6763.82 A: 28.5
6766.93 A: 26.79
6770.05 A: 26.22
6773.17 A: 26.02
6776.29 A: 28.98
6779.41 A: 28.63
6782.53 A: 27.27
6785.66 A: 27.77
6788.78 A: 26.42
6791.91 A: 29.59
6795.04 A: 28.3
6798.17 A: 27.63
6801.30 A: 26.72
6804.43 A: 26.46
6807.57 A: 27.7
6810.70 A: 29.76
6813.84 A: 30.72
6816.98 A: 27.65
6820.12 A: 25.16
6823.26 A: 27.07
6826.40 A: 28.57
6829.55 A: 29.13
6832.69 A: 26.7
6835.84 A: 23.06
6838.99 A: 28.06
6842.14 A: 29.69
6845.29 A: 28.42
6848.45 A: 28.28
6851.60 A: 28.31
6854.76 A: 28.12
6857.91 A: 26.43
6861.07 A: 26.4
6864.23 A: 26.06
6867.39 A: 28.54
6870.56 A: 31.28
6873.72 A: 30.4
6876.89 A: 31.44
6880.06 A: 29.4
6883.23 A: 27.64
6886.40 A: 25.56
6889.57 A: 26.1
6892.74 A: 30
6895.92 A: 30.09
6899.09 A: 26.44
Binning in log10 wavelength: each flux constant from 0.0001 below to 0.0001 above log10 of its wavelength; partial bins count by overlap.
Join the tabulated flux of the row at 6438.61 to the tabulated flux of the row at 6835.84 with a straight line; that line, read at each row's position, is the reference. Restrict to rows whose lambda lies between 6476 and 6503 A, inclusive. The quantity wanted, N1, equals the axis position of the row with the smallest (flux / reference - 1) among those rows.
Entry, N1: 6498.18 A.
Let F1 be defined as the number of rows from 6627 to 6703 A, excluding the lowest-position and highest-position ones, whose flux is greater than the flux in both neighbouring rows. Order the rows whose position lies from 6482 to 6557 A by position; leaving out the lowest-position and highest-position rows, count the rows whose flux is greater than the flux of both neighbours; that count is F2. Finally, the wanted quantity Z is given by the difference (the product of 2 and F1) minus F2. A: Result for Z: 2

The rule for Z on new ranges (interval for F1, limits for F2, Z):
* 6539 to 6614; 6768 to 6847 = 2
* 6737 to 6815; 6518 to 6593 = 5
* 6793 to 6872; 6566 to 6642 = 3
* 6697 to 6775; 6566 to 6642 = 3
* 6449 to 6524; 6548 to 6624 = 4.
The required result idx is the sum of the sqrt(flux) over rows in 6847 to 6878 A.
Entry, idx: 53.4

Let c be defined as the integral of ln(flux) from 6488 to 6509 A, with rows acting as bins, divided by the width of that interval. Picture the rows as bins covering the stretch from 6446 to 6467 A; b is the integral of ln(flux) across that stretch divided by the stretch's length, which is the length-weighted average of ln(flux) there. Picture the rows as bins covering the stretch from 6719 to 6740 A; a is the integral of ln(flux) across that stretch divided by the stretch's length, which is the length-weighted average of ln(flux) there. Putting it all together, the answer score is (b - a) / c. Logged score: -0.07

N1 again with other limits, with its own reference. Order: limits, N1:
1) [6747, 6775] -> 6751.37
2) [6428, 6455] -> 6438.61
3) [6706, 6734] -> 6723.45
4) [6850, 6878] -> 6864.23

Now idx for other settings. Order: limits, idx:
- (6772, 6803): 52.7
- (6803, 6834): 52.8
